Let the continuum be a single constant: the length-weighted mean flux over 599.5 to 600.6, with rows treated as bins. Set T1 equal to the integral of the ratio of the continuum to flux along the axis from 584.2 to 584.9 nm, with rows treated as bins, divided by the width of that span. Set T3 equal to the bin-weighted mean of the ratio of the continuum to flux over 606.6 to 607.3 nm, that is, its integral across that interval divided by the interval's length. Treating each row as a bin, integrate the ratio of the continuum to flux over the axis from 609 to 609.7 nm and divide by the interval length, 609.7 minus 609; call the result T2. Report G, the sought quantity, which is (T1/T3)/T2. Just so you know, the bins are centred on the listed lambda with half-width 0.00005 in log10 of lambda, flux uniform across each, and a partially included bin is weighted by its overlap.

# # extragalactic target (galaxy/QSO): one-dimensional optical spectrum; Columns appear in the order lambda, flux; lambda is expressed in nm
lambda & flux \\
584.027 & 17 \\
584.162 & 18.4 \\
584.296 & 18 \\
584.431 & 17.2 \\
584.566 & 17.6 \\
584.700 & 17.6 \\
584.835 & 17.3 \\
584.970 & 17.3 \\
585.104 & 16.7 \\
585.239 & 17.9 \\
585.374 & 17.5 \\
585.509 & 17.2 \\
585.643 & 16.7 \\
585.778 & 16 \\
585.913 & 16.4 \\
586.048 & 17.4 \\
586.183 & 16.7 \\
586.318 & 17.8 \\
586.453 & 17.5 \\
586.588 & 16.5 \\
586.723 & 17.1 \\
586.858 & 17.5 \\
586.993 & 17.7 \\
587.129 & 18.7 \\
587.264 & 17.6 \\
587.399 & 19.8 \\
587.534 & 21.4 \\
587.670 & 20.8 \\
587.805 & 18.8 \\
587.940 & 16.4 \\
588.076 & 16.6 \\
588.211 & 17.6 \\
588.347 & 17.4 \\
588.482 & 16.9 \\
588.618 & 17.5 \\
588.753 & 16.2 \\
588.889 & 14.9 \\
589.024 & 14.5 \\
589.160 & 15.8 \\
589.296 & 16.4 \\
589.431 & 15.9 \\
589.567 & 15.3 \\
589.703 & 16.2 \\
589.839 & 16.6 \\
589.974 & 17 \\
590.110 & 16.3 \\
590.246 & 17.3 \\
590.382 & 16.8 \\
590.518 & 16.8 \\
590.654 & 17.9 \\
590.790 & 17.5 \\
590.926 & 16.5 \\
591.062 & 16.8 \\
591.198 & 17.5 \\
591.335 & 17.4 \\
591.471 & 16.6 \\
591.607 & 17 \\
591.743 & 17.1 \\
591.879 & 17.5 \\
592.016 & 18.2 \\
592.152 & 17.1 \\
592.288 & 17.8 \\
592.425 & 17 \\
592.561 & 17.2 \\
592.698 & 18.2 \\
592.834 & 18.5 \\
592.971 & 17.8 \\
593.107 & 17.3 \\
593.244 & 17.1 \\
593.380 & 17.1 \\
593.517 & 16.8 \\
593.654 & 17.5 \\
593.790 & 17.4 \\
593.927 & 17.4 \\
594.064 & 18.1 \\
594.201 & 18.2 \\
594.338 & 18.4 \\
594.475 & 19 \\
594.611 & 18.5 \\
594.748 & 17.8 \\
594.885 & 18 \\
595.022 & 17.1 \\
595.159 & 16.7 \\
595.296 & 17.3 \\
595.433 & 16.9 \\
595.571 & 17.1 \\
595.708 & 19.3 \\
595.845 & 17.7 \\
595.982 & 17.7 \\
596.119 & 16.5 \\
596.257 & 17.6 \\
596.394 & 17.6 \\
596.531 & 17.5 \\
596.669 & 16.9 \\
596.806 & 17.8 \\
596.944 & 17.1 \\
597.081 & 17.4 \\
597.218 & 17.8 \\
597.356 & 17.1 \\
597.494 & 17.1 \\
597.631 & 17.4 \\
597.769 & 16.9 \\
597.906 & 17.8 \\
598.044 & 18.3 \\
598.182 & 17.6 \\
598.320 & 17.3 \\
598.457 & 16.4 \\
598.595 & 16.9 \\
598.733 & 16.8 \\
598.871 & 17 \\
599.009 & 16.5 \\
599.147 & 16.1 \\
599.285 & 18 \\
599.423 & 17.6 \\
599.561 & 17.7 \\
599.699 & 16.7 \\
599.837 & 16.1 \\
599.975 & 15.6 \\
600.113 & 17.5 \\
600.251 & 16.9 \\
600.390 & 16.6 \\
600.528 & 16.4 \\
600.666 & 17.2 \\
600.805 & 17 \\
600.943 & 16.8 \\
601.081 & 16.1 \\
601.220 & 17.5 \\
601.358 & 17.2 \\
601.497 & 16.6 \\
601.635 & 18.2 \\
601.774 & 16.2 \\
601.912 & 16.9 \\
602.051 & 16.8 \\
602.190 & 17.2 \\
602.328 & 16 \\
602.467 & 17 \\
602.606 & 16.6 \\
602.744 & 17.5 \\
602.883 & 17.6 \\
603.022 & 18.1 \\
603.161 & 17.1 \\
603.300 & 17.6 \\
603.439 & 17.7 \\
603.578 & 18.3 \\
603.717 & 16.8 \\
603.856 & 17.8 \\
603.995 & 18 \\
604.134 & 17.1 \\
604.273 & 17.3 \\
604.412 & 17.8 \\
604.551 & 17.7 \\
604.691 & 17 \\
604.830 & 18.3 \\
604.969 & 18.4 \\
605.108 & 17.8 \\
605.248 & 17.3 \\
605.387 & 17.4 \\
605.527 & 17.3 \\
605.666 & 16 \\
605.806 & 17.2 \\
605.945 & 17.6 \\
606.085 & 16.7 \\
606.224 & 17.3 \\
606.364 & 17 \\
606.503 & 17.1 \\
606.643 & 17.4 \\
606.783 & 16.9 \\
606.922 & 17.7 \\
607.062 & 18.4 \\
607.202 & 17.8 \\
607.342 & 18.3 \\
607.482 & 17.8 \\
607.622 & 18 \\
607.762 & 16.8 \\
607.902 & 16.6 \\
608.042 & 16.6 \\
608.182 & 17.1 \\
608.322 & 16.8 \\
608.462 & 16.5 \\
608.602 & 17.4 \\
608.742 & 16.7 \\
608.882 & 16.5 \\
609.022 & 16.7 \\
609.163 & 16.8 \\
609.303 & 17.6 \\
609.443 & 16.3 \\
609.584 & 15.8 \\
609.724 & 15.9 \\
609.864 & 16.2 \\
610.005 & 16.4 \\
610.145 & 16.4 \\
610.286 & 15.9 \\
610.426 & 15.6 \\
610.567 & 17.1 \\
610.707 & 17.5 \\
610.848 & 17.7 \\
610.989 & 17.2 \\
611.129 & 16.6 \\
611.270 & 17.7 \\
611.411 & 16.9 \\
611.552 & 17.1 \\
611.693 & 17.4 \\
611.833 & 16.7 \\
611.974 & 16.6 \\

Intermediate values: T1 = 0.950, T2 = 1.01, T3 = 0.94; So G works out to 1.00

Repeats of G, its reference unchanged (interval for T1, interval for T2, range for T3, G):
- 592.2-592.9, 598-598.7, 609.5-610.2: 0.94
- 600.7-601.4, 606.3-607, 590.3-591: 1.04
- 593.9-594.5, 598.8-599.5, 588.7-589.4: 0.87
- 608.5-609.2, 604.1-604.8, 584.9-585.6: 1.07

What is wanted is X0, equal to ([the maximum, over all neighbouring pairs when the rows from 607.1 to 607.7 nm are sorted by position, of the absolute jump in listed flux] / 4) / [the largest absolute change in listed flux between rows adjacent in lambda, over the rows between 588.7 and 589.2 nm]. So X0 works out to 0.10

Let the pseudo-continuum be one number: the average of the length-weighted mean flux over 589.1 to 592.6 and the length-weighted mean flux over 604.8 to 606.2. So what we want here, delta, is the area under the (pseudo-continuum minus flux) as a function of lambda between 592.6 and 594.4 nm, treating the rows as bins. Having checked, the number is -0.9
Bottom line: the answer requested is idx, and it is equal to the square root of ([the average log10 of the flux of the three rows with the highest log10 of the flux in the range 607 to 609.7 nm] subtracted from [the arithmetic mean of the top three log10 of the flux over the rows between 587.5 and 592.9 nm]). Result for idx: 0.22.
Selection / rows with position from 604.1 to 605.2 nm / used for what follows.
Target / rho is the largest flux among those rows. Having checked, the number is 18.4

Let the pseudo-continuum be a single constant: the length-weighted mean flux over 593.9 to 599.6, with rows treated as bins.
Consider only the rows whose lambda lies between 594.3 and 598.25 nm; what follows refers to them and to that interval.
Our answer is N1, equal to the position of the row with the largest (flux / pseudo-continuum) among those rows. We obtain 595.708 nm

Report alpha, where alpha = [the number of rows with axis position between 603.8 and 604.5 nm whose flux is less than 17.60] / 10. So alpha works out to 0.20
